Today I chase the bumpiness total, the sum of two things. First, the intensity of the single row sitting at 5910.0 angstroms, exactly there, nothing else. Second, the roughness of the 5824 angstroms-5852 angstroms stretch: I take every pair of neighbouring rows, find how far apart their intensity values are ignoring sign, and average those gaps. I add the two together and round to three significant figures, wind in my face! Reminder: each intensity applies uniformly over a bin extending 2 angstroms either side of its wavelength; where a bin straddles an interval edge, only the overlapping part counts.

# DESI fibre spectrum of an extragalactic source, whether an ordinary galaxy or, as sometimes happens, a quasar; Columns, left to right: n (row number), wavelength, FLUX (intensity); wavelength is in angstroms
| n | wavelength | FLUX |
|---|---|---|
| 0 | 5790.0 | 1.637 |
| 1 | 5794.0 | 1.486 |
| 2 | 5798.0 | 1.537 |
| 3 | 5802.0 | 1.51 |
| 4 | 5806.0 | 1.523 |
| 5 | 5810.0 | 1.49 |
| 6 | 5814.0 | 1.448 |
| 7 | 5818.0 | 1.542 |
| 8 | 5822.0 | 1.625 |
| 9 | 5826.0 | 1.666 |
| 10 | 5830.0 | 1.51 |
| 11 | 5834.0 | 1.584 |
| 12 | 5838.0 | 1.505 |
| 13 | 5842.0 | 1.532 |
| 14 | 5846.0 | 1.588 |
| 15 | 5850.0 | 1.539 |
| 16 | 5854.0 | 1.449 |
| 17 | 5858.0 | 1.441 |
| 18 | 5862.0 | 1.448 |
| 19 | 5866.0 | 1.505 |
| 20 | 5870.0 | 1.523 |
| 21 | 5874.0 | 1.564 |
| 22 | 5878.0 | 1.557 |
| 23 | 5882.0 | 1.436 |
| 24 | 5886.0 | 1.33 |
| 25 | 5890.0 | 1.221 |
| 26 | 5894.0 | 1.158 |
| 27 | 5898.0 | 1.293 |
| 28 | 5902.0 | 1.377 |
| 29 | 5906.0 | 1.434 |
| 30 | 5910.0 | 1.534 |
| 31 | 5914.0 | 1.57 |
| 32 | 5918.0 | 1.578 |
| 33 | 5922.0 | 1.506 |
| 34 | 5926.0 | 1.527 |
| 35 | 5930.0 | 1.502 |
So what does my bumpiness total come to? 1.61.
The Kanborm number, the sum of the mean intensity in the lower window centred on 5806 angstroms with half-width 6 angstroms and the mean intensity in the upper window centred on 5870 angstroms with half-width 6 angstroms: 3.04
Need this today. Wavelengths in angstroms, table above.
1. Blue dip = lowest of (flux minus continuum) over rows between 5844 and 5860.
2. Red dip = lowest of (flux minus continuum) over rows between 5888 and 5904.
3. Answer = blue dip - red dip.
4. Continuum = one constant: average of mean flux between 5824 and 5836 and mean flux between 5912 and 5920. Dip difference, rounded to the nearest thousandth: 0.283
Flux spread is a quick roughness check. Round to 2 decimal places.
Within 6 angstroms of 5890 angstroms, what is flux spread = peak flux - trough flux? 0.17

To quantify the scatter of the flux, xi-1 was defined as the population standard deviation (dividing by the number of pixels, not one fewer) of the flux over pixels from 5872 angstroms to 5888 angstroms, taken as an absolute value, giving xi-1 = 0.10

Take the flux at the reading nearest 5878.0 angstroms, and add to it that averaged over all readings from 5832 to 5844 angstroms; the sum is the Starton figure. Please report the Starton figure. 3.10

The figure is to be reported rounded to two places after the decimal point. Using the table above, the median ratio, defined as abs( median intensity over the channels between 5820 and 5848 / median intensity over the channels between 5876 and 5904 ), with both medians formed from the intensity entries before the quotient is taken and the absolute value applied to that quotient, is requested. 1.19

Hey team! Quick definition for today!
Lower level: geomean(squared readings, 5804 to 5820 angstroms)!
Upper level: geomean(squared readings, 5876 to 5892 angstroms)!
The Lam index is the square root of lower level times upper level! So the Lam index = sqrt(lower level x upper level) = 2.07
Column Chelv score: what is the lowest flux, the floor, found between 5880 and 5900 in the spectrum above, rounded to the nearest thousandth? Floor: 1.158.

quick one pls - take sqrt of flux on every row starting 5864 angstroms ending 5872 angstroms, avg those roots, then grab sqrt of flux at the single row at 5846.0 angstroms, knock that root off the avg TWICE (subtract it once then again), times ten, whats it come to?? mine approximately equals -12.9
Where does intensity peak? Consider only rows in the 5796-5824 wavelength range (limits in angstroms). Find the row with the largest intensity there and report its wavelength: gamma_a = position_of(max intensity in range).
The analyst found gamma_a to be 5822.0 angstroms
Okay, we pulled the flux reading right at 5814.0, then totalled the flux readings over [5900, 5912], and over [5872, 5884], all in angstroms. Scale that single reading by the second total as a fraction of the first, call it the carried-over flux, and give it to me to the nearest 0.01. 1.52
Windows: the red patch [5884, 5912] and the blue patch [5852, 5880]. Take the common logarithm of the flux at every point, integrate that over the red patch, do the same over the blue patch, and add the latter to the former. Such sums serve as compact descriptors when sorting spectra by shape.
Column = 8.4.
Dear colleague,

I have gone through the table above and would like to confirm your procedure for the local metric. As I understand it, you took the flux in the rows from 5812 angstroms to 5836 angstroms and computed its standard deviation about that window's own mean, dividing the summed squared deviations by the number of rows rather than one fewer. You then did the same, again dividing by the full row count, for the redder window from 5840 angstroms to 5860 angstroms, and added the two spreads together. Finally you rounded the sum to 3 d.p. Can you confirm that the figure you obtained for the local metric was 0.129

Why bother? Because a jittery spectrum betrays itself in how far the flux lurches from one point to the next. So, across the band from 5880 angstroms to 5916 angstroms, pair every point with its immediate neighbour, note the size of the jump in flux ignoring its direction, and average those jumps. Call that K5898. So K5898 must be 0.086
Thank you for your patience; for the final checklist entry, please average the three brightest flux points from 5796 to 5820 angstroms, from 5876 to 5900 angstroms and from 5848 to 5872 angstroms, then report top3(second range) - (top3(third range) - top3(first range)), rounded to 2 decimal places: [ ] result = 1.45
